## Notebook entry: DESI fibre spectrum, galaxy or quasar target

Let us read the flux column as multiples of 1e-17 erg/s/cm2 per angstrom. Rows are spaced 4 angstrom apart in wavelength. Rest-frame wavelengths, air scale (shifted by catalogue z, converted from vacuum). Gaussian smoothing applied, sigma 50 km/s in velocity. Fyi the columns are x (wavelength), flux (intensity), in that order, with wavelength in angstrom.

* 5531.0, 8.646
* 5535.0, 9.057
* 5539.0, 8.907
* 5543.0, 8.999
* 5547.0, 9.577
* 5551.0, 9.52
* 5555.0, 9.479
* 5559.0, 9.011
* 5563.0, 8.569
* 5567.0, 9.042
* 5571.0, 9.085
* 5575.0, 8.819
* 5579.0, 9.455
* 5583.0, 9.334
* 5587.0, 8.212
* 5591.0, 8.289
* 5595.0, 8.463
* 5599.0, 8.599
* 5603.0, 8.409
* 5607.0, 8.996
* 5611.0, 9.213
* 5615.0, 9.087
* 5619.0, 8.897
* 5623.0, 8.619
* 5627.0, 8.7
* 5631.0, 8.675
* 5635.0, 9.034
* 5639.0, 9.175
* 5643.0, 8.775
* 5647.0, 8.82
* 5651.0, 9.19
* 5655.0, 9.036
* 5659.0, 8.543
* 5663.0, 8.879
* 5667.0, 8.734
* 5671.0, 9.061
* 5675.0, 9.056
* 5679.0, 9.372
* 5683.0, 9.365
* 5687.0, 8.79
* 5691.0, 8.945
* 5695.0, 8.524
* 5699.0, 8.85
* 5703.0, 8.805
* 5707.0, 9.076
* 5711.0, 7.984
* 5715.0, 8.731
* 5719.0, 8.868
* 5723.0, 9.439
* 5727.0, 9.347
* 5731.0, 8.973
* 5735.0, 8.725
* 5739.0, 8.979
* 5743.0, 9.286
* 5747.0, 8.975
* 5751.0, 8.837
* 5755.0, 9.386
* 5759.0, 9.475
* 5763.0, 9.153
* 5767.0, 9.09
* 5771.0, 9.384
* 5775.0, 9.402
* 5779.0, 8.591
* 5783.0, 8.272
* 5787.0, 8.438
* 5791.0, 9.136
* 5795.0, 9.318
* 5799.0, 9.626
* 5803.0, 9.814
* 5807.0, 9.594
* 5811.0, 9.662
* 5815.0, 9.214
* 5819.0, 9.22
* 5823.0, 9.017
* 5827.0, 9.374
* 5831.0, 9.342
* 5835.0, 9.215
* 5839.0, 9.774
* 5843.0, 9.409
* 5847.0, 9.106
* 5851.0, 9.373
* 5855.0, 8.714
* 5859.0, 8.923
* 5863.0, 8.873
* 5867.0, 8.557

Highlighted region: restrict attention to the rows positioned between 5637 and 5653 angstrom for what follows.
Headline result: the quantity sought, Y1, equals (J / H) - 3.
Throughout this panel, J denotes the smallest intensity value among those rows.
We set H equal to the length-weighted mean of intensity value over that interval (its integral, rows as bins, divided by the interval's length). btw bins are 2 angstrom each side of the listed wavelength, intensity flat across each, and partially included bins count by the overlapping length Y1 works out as -2.02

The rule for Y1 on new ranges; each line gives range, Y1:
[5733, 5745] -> -2.03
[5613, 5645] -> -2.03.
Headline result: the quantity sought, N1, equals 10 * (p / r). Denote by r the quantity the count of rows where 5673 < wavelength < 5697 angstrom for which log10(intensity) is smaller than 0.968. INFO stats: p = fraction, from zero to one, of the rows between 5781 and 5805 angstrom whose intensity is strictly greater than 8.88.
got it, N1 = 1.7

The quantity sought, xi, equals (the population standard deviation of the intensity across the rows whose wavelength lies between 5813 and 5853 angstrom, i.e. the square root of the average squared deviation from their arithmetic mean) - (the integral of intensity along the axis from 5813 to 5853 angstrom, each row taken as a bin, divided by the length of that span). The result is -9.11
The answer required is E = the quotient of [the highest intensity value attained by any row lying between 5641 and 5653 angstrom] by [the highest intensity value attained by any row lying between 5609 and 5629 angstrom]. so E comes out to 1.00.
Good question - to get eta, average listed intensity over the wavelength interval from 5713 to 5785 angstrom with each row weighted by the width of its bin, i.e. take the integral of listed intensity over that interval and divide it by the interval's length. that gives 9.05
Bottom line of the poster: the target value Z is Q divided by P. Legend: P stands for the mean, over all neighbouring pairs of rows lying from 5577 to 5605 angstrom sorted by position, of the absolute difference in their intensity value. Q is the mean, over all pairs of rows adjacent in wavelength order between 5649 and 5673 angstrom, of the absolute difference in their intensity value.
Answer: 1.0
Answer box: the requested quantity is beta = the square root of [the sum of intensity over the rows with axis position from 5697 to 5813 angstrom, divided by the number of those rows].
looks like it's 3.013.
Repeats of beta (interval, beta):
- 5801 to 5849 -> 3.065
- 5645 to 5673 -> 2.982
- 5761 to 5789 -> 2.984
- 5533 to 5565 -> 3.023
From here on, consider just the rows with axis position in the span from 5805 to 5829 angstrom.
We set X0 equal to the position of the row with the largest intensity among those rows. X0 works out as 5811.0 angstrom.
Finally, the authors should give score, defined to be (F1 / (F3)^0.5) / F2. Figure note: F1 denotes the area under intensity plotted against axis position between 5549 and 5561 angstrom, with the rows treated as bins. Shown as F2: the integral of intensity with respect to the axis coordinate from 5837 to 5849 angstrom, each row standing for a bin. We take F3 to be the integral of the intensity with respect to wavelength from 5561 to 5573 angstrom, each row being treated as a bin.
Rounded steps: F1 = 112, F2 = 113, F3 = 106.8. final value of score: 0.096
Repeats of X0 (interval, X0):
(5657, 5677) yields 5671.0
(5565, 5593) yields 5579.0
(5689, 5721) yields 5707.0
